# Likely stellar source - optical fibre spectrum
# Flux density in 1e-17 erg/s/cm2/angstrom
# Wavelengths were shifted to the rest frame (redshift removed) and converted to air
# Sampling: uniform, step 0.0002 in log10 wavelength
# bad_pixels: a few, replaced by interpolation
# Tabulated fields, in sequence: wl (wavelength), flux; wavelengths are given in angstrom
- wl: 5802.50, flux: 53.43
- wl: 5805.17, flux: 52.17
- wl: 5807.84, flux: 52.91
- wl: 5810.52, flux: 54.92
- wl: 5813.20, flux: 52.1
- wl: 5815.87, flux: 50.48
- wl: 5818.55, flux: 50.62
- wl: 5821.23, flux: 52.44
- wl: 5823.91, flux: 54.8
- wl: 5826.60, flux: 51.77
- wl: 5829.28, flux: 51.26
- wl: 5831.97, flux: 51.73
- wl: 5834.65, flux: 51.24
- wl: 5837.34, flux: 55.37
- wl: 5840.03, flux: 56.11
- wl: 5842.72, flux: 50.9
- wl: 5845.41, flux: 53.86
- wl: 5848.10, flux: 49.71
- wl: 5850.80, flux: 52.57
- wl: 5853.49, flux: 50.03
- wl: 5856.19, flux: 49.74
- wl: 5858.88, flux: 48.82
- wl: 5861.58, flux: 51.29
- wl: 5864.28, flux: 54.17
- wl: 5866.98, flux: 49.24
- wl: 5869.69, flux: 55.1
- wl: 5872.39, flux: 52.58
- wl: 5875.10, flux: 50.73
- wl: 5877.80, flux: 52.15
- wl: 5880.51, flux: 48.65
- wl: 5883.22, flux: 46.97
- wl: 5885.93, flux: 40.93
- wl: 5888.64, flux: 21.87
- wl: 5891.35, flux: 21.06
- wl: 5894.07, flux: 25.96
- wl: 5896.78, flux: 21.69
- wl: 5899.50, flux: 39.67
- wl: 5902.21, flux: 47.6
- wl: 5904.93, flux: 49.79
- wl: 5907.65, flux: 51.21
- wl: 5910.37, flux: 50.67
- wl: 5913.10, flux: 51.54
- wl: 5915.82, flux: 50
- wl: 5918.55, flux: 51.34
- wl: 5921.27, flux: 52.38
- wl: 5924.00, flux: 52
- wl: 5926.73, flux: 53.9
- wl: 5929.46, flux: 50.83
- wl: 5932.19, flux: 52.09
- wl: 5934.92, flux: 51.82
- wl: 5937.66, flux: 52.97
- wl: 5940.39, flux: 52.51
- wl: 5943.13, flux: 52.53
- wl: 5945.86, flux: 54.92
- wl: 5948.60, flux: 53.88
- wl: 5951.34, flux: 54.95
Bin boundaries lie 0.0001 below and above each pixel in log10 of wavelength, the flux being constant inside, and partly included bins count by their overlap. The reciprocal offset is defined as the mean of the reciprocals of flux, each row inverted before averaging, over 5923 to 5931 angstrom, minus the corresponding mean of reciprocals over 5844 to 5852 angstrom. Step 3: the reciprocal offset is -0.0001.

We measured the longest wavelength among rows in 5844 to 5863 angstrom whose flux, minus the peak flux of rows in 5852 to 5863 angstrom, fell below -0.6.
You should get 5858.88 angstrom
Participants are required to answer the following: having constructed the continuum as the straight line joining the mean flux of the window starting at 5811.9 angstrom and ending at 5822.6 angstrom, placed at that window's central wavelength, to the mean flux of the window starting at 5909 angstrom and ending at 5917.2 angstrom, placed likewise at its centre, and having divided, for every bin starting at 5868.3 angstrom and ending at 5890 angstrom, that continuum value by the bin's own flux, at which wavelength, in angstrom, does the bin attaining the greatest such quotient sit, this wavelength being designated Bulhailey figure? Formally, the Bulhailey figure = 5888.64 angstrom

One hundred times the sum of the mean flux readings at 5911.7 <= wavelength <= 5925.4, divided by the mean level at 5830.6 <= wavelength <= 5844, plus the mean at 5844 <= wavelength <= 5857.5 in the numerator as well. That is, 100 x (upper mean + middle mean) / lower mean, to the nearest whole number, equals 193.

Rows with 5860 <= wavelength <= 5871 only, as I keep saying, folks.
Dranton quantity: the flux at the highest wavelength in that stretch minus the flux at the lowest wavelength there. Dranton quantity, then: 3.8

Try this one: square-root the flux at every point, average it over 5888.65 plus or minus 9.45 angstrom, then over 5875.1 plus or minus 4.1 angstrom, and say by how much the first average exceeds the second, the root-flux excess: -1.6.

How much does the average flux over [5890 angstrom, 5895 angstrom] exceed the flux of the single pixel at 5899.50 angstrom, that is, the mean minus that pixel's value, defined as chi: -16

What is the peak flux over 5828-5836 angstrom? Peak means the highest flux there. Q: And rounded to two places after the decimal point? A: 51.73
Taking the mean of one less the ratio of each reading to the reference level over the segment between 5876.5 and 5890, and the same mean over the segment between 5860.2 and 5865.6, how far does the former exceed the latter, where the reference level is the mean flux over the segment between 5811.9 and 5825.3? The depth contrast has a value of 0.20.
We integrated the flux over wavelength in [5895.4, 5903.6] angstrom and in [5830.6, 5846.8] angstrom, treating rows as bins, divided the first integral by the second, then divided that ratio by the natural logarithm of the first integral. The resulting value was 0.06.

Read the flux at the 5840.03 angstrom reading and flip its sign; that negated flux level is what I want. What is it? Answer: -56.1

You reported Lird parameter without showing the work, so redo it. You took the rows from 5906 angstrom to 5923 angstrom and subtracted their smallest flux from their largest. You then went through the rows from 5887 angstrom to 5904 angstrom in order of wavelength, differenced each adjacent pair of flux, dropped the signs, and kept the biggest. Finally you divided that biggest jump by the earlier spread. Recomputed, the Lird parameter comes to 7.6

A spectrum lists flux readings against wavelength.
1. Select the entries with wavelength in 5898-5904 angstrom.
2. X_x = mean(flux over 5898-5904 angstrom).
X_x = 43.6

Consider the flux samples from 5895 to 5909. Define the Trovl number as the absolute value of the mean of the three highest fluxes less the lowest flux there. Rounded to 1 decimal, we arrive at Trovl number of 27.8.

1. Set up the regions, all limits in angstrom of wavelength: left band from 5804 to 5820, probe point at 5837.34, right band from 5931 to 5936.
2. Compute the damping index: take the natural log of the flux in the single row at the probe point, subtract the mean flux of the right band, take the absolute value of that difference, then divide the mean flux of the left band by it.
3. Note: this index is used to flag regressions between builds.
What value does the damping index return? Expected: 1.09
